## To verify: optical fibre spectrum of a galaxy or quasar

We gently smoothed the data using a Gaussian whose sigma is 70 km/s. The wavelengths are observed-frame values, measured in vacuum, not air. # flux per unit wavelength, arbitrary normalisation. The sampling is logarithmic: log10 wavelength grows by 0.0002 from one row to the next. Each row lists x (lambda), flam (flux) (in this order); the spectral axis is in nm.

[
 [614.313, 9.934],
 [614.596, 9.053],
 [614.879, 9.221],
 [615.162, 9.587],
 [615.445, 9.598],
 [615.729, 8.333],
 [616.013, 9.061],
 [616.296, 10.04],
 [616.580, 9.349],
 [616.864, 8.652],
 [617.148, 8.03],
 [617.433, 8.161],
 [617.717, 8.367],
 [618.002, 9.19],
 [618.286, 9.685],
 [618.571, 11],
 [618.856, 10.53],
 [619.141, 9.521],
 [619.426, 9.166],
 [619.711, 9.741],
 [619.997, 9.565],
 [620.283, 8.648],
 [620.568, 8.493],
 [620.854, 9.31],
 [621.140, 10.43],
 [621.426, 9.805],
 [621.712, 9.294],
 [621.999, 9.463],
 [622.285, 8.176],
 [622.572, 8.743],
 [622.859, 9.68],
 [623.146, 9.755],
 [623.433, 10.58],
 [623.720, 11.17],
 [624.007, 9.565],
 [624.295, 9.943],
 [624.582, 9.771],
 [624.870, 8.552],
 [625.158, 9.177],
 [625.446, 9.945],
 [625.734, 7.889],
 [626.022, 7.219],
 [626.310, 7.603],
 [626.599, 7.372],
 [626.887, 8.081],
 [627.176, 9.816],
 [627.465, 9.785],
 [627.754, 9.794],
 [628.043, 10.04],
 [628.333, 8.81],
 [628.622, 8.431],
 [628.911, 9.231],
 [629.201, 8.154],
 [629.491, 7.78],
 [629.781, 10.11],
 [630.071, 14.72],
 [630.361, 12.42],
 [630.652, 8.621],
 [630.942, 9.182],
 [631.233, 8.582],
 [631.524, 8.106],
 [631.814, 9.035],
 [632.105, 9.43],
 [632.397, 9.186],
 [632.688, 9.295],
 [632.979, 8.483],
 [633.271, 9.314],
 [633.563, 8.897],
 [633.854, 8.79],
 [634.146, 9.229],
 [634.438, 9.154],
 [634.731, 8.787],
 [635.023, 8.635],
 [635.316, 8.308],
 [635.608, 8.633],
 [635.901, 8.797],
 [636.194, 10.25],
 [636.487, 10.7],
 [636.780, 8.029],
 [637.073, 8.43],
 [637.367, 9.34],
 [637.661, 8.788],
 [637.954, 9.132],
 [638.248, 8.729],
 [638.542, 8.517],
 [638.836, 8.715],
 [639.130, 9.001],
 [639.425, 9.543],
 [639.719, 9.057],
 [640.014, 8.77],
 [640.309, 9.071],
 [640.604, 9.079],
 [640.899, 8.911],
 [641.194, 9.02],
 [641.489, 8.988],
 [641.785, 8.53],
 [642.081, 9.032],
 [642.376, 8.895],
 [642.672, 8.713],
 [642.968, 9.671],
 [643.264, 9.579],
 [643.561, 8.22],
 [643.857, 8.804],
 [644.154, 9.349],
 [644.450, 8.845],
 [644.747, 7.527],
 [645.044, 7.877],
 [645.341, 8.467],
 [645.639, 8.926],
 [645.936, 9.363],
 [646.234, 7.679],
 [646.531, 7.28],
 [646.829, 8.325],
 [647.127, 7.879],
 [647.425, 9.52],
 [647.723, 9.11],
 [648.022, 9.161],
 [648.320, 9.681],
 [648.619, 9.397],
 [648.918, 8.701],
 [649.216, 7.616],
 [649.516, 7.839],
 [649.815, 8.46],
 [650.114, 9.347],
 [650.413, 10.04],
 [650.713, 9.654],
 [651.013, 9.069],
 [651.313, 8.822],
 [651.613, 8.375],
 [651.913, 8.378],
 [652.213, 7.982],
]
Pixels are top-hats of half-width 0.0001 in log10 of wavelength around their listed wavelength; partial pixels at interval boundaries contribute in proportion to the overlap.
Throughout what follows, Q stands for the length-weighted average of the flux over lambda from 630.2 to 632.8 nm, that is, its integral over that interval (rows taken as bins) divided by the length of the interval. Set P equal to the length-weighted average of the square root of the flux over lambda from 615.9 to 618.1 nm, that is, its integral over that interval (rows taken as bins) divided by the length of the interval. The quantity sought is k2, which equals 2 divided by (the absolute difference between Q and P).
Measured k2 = 0.314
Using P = 2.97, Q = 9.35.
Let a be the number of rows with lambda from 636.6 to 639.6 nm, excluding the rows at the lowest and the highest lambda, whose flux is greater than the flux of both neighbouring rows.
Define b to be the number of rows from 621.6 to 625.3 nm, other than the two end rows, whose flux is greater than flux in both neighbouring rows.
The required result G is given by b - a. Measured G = 1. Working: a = 2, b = 3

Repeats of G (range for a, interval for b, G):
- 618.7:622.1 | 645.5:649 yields 2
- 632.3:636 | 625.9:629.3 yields 1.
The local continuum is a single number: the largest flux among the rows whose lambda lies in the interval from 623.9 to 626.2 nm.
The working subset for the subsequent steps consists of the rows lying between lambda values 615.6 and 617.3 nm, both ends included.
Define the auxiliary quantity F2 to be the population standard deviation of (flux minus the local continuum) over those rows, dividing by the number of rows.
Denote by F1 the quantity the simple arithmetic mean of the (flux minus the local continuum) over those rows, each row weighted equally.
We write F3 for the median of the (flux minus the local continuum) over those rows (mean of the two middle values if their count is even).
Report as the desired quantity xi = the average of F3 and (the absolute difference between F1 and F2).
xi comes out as 0.31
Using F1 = -1.0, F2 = 0.67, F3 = -1.1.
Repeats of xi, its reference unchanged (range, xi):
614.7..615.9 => 0.37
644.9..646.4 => 0.32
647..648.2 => 0.42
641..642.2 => 0.16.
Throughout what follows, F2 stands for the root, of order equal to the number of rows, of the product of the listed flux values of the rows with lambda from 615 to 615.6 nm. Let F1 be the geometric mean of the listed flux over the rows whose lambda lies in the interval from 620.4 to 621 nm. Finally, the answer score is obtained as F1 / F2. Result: 0.93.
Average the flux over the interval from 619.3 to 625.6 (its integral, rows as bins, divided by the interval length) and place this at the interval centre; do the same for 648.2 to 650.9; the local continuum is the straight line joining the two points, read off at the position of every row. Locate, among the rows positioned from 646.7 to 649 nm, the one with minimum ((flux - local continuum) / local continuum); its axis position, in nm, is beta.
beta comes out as 647.127 nm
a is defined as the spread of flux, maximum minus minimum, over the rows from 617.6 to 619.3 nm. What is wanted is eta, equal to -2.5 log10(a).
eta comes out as -1.05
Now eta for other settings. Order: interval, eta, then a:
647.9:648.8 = 0.71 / 0.5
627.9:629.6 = -0.89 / 2.3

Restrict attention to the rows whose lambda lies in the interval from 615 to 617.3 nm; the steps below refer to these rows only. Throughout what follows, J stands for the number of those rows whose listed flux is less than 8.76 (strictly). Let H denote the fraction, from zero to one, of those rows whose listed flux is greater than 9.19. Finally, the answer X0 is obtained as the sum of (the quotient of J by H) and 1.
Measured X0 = 7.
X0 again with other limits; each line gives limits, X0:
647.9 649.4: 6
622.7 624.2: 1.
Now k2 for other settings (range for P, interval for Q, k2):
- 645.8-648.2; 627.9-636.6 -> 0.314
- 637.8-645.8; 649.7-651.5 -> 0.320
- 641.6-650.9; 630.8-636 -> 0.338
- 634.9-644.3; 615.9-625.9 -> 0.313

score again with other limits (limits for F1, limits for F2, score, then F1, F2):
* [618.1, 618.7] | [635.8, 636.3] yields 1.09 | 10.3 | 9.5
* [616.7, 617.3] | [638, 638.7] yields 0.97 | 8.3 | 8.6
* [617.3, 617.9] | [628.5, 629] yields 0.94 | 8.3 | 8.8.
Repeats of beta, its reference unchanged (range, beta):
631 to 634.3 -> 631.524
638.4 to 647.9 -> 646.531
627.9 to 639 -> 629.491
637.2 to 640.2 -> 638.542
